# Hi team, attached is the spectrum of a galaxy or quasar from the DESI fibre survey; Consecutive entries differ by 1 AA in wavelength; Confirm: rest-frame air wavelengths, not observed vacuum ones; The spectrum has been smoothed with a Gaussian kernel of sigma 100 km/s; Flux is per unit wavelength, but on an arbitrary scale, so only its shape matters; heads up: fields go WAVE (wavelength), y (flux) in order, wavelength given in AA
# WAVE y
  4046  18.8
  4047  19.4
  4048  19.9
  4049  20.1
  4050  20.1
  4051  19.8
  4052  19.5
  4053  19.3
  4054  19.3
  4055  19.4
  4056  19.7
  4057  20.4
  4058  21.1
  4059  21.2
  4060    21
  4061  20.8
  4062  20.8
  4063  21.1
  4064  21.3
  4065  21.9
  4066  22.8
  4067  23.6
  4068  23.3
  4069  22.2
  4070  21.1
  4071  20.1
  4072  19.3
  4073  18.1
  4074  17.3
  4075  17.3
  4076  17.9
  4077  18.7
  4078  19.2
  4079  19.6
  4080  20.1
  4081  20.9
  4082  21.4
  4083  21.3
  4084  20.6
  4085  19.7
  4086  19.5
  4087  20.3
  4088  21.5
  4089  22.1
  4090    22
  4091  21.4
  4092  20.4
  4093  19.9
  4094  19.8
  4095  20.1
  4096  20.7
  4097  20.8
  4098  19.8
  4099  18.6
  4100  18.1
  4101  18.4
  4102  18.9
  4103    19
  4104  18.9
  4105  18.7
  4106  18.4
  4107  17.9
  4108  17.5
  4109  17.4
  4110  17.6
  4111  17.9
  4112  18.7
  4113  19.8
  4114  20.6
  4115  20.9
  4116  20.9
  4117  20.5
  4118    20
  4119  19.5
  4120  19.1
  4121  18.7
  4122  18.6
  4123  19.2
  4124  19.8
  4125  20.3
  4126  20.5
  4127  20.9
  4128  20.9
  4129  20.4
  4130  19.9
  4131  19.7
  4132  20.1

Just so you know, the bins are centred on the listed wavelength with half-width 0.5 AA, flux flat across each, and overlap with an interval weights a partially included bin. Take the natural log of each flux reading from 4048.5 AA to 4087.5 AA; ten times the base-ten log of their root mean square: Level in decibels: 4.78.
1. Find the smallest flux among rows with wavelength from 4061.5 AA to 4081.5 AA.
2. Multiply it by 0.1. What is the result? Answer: 1.73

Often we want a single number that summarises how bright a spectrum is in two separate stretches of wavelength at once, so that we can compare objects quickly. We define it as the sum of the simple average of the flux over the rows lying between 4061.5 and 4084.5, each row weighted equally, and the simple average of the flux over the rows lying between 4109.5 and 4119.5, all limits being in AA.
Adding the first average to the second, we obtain 40.1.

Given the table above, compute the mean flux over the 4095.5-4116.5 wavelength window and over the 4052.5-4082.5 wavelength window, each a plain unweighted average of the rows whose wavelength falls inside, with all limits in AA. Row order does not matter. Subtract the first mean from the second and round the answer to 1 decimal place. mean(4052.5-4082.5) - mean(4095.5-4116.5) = 1.3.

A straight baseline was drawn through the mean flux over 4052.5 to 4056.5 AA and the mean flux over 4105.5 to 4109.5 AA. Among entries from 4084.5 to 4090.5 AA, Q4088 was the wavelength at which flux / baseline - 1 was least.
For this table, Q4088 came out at 4086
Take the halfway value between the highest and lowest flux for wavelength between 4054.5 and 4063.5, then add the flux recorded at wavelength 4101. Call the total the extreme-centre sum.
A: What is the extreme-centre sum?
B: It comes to 38.7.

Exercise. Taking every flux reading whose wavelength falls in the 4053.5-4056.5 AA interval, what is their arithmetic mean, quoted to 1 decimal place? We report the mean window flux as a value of 19.5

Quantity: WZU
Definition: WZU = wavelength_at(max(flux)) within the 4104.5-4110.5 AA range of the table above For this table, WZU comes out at 4105 AA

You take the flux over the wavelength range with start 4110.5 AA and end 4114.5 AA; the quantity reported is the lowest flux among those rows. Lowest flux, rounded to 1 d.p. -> 17.9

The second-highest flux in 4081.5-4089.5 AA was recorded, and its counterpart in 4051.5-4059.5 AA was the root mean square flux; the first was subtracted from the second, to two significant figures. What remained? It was -1.5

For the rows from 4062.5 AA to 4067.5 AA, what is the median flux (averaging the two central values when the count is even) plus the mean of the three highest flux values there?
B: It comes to 45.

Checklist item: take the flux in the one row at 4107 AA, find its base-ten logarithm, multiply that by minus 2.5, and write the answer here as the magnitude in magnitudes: -3.13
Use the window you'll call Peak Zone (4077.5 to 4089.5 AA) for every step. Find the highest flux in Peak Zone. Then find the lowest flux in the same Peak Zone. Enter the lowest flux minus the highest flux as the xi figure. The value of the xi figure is -2.9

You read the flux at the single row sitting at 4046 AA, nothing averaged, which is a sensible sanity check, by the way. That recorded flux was 18.8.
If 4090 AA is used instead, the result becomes 22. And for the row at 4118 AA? 20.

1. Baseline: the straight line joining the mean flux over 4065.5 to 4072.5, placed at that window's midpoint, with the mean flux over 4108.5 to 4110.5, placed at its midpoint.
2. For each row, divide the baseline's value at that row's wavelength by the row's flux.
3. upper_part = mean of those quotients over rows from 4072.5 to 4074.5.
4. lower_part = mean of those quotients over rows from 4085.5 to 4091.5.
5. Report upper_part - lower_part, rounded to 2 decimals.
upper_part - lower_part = 0.27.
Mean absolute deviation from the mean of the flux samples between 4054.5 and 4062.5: 0.54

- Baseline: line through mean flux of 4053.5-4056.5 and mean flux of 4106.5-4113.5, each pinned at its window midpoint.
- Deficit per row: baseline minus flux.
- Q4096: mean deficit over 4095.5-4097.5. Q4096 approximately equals -2.3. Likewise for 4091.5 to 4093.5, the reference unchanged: -1.6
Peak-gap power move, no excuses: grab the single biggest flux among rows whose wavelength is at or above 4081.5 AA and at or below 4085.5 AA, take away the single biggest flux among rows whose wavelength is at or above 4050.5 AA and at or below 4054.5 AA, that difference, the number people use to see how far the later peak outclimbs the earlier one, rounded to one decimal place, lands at 1.6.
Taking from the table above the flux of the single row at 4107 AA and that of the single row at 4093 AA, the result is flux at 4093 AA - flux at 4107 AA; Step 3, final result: 2.0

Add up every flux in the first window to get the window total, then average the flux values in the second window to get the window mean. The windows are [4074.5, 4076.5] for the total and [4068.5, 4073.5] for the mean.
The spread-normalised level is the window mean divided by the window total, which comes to 0.57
